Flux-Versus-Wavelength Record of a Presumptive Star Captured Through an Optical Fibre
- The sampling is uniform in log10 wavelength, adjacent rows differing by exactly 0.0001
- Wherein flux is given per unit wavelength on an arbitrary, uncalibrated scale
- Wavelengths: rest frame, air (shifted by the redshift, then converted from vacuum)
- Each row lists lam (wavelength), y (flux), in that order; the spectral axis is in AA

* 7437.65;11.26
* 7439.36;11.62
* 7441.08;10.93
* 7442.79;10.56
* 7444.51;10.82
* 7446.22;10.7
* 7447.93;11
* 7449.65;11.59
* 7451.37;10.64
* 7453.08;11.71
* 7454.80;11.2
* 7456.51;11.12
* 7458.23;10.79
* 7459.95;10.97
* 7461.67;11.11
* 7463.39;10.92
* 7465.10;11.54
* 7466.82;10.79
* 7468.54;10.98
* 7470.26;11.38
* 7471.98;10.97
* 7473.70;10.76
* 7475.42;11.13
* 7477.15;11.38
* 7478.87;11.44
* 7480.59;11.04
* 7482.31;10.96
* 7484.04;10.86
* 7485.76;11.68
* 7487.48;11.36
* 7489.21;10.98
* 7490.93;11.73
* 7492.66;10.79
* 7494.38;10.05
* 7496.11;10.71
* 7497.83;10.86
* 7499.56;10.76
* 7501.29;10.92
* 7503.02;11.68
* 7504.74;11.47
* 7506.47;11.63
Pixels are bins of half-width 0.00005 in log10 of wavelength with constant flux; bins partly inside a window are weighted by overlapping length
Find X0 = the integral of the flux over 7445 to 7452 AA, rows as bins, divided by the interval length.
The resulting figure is 11.0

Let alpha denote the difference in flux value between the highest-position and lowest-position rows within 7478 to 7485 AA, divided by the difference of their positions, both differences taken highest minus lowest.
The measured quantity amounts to -0.11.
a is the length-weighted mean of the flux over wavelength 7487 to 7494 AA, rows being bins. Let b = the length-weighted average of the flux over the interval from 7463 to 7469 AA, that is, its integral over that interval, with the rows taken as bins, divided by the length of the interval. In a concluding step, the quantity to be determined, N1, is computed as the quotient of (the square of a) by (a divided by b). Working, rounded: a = 11.1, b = 11.09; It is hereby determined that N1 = 123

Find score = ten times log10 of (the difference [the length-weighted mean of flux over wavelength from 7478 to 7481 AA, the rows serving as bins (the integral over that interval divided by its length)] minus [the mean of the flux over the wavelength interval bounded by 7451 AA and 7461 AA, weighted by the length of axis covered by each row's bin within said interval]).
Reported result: -7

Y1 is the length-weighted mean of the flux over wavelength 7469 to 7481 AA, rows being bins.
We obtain 11.2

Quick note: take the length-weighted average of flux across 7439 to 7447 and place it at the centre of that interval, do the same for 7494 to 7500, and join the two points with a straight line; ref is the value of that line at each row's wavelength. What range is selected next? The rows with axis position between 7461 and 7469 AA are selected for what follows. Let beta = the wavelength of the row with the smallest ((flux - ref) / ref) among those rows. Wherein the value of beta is 7466.82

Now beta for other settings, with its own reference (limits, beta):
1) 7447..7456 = 7451.37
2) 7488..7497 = 7494.38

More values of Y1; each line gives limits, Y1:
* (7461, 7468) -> 11.1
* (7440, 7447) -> 10.8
